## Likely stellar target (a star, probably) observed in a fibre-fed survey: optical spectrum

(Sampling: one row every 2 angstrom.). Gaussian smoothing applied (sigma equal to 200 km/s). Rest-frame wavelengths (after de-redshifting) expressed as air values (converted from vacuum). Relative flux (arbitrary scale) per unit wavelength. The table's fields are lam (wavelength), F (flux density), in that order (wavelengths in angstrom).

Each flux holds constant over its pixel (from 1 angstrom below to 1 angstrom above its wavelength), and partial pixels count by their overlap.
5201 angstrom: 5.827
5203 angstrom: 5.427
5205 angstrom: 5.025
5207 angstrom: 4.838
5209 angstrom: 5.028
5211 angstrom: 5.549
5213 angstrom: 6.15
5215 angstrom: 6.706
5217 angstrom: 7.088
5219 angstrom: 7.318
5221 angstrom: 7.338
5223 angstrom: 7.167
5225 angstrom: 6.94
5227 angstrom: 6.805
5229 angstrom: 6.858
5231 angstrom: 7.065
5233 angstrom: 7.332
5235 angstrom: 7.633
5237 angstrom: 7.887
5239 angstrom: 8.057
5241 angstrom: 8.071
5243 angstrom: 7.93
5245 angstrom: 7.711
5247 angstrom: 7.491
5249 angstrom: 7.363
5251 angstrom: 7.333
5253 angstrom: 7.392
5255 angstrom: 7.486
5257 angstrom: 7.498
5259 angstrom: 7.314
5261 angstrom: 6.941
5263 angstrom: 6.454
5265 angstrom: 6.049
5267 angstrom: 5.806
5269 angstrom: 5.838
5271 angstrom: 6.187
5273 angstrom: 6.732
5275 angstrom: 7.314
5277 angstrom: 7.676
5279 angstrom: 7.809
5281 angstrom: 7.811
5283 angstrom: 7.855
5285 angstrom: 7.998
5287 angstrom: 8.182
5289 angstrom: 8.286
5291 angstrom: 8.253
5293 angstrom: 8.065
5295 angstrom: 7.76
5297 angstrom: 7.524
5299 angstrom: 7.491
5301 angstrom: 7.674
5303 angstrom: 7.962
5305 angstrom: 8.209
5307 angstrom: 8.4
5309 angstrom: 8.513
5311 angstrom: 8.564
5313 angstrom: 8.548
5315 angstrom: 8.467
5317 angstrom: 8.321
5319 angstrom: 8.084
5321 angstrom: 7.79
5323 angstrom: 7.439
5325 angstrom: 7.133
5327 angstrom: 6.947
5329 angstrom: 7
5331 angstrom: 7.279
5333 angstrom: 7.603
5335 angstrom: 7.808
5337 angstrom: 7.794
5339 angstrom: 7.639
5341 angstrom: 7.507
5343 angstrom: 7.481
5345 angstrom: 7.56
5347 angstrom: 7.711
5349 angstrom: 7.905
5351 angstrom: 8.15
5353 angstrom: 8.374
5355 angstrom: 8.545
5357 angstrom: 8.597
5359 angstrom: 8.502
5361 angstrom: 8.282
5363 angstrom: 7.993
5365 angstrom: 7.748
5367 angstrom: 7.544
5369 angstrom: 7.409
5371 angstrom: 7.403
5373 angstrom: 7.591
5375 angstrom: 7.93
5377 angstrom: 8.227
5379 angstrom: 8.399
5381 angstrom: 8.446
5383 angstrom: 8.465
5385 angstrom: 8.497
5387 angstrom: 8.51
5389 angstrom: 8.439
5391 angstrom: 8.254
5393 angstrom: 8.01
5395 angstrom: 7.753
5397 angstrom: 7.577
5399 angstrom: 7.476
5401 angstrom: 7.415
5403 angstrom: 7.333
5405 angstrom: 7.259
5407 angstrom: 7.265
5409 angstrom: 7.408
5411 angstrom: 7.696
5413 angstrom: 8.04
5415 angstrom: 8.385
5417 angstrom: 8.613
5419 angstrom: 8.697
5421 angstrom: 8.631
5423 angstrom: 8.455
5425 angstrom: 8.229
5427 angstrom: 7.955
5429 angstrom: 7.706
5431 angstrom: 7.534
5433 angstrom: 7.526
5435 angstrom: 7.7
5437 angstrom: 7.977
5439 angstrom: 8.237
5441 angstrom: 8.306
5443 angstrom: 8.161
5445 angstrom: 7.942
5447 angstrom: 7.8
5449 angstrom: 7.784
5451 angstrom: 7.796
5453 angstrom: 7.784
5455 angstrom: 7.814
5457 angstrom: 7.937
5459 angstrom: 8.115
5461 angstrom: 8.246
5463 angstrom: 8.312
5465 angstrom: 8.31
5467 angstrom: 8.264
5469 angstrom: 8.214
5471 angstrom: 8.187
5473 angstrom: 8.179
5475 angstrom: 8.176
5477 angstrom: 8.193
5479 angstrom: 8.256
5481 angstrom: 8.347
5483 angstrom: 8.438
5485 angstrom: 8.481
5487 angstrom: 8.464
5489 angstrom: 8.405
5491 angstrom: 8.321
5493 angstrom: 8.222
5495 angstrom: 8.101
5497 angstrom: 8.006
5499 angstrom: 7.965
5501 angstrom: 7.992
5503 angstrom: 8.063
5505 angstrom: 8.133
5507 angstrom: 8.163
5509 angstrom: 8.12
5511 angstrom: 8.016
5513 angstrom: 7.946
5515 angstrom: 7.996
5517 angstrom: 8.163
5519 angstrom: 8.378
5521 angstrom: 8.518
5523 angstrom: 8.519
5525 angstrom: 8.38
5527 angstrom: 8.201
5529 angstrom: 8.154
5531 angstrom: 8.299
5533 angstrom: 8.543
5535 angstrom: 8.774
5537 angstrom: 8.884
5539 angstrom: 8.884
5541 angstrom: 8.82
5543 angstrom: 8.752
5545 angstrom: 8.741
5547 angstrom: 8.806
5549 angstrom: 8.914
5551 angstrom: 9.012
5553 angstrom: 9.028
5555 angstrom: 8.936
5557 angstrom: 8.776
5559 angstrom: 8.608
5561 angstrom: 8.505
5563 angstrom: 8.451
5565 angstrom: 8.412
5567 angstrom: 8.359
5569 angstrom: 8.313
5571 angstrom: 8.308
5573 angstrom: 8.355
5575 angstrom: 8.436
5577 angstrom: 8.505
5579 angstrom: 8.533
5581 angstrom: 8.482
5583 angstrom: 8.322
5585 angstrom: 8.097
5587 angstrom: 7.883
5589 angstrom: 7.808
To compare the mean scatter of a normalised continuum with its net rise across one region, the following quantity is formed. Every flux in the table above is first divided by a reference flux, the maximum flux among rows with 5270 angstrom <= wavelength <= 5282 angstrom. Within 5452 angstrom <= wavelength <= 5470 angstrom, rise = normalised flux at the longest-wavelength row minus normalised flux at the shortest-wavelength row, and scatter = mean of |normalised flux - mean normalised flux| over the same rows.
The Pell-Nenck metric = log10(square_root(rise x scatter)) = -1.5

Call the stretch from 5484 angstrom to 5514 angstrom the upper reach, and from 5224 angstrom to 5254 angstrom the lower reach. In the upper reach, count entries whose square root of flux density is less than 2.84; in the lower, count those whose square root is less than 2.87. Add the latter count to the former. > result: 21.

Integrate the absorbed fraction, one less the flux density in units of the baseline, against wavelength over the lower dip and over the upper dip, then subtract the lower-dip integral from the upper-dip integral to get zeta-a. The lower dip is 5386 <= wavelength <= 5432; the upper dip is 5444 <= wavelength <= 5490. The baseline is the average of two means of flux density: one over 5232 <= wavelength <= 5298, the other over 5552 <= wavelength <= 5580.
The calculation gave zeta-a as -1.20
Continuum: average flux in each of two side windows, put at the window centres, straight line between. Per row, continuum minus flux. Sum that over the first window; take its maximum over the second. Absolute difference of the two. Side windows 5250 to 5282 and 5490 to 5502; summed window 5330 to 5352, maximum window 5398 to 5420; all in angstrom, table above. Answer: 4.1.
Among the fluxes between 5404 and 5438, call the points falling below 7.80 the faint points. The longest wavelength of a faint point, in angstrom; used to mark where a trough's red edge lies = 5435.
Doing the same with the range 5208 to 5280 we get 5277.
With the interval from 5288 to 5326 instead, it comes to 5325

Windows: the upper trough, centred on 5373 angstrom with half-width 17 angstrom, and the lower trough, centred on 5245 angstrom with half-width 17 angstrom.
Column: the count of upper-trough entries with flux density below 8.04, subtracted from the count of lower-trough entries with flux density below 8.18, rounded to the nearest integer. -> 10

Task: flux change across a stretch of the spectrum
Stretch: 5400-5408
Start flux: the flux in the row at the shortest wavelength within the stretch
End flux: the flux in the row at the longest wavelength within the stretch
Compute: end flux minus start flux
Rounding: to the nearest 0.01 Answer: -0.15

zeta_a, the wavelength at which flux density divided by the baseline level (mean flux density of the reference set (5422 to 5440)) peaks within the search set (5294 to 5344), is 5311 angstrom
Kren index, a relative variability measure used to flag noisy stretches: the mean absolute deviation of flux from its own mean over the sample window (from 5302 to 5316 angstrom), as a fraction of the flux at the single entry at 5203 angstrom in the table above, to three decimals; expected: 0.031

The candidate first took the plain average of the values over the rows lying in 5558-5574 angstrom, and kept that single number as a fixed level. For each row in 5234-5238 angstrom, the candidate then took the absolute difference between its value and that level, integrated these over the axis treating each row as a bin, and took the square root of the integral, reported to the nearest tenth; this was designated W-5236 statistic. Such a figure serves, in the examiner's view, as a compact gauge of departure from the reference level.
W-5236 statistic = 1.6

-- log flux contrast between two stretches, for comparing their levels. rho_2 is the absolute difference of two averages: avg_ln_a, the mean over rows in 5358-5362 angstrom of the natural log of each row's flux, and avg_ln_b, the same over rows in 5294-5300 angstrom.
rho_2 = 0.10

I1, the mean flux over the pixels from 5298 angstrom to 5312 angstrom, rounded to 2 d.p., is 8.12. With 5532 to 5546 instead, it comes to 8.77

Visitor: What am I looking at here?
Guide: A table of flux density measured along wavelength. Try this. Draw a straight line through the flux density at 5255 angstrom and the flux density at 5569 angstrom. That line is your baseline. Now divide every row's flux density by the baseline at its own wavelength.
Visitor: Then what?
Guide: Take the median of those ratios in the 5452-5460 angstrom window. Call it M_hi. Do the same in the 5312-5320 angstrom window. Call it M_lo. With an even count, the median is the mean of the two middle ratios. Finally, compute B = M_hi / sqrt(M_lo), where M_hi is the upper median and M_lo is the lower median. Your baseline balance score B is 0.94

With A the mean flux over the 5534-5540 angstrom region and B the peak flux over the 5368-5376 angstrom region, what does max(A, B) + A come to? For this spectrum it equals 17.7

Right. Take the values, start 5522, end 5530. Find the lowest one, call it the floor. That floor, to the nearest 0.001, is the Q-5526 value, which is 8.154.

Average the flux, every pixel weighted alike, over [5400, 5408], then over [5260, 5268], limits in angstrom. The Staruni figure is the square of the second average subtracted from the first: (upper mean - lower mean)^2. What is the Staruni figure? 1.0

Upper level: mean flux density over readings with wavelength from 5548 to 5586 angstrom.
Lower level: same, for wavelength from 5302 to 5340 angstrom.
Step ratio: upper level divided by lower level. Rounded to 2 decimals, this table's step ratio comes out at 1.09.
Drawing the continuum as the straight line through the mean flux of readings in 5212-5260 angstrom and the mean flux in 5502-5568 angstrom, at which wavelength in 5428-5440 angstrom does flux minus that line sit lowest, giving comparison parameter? 5433 angstrom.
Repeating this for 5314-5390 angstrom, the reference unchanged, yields 5327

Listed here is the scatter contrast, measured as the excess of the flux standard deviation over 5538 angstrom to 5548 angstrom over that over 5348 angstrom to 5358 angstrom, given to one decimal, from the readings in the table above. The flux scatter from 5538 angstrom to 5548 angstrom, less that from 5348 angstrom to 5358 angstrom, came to -0.2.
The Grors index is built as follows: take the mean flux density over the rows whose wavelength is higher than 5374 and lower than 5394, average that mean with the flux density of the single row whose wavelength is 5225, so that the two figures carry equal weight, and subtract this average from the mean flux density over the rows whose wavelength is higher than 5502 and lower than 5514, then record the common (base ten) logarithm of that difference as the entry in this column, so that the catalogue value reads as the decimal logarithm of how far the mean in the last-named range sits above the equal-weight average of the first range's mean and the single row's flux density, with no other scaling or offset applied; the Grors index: -0.4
